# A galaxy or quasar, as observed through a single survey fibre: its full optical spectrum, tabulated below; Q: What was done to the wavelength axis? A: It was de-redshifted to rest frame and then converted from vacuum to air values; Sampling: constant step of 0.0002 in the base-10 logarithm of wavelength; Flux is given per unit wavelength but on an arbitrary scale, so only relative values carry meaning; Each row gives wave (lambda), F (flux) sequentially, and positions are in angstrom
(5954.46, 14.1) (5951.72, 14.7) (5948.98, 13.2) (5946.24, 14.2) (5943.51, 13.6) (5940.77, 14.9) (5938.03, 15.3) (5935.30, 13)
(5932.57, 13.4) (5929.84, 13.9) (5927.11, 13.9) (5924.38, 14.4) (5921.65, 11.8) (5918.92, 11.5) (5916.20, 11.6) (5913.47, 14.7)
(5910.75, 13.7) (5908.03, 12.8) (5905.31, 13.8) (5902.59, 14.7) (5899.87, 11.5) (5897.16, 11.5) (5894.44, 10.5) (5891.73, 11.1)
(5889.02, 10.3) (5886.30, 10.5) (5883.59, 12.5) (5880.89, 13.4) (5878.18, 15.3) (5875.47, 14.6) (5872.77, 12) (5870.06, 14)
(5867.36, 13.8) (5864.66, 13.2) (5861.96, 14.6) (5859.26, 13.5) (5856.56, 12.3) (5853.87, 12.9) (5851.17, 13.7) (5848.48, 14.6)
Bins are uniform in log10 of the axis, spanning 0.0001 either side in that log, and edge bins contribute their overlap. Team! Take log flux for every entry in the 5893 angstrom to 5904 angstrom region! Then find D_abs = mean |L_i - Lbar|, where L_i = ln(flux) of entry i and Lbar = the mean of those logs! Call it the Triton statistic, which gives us 0.10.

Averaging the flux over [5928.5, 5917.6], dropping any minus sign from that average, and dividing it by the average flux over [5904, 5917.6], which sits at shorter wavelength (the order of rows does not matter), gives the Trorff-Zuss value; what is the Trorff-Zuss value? 0.97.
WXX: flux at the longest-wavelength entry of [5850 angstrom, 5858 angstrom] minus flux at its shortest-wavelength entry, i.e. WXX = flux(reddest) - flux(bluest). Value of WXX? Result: -1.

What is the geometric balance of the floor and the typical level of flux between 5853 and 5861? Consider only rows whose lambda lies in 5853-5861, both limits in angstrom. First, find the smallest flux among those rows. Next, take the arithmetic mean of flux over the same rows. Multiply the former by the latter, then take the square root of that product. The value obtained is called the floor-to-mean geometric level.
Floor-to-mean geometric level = 12.6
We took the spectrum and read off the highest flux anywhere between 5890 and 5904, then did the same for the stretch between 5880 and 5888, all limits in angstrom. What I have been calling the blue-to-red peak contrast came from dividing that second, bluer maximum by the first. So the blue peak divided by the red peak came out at 0.91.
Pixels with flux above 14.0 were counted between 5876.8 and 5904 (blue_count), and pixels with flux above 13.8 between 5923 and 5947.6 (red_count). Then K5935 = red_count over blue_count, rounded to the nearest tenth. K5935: 3.0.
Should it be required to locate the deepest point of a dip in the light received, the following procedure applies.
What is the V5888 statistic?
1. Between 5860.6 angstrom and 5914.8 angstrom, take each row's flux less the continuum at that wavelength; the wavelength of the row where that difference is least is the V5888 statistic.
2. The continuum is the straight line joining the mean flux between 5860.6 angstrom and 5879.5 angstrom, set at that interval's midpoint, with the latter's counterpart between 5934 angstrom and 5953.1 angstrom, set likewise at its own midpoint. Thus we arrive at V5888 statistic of 5889.02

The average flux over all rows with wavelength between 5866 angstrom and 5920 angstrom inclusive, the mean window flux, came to 12.7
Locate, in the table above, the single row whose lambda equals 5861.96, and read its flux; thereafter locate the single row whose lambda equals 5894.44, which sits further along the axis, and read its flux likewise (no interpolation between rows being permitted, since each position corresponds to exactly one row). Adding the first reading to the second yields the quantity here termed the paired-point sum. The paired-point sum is 25.1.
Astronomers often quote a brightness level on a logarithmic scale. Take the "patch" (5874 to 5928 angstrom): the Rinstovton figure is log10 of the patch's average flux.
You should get 1.10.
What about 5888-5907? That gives 1.08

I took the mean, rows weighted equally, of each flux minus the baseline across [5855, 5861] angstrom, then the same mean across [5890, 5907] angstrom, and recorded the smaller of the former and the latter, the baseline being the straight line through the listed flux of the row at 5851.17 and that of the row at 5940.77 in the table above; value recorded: -2.2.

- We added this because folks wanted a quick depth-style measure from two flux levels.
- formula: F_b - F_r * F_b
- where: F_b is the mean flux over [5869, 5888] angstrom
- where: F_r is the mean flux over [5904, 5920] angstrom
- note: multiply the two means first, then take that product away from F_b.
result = -158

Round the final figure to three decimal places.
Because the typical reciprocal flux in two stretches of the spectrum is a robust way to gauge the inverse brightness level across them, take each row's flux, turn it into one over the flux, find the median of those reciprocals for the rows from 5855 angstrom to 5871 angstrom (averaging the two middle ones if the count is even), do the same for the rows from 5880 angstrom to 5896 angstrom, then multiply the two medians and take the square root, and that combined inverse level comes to 0.082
